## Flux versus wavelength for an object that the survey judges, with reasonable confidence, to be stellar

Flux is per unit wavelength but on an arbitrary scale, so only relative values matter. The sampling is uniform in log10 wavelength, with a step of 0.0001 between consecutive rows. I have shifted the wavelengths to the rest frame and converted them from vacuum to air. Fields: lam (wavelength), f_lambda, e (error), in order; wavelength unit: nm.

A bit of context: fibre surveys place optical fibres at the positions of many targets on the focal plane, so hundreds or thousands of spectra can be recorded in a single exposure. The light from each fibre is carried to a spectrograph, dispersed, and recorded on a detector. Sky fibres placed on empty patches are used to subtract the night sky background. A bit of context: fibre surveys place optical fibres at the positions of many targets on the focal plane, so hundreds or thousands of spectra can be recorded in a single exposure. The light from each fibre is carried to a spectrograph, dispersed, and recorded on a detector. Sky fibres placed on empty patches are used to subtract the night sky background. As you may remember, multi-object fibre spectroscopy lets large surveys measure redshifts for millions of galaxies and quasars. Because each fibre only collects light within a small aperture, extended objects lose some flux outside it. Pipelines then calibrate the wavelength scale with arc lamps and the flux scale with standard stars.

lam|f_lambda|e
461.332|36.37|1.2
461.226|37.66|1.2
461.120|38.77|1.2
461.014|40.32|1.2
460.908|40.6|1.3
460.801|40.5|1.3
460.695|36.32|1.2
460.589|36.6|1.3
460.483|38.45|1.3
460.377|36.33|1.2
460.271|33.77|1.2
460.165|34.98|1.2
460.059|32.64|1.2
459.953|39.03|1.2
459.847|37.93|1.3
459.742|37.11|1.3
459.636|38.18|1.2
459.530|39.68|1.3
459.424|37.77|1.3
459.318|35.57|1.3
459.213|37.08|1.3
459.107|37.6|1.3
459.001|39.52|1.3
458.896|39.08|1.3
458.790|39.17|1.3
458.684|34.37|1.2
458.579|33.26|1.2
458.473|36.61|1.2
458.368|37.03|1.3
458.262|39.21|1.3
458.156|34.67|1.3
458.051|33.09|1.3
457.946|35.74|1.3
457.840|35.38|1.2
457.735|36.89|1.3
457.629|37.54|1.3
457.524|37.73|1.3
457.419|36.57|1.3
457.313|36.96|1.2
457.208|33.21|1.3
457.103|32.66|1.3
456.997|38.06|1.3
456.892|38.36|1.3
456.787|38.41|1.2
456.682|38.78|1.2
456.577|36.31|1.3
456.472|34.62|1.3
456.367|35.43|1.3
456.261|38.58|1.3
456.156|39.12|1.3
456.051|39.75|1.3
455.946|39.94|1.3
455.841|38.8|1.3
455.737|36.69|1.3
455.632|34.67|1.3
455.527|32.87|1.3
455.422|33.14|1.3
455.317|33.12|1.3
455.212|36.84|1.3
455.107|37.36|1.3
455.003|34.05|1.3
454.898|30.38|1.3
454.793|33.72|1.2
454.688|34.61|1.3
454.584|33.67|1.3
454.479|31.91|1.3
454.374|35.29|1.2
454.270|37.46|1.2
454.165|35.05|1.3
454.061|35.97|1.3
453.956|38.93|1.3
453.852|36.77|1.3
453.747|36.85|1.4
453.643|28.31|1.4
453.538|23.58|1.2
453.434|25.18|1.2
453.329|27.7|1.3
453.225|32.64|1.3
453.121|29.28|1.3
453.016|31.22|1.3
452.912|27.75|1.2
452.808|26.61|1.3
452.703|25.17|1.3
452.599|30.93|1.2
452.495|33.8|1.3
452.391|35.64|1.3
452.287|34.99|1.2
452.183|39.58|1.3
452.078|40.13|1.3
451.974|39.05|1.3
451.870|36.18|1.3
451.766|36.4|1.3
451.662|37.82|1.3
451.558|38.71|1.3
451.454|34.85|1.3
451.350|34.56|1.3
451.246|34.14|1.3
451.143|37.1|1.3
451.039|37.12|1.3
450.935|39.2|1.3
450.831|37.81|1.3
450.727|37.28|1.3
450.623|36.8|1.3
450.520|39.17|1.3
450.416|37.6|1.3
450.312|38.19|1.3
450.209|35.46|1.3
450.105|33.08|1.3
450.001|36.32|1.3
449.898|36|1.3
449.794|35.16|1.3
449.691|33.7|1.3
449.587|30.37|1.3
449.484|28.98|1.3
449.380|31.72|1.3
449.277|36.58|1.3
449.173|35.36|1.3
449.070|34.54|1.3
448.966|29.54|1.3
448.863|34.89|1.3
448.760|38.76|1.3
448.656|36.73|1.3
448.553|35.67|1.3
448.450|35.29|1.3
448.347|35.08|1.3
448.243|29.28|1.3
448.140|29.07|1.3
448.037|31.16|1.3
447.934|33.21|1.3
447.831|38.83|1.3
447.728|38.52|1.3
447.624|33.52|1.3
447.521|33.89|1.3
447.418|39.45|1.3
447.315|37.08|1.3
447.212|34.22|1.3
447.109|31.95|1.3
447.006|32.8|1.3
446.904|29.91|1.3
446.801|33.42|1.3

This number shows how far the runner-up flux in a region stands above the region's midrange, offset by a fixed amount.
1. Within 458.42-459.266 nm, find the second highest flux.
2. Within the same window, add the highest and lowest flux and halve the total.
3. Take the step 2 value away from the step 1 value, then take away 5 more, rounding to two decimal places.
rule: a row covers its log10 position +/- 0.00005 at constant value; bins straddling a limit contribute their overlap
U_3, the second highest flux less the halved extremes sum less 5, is -2.22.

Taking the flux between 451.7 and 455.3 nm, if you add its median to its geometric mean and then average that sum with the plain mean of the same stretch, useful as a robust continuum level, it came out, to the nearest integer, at 50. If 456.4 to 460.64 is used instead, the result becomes 55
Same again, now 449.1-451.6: 54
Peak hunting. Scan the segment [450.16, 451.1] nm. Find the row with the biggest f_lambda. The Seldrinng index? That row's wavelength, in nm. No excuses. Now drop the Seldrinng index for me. 450.935 nm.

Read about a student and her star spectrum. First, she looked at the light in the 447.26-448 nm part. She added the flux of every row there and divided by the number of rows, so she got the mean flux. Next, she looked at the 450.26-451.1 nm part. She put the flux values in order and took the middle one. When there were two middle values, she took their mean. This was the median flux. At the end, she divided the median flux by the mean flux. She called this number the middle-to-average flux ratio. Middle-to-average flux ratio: 1.04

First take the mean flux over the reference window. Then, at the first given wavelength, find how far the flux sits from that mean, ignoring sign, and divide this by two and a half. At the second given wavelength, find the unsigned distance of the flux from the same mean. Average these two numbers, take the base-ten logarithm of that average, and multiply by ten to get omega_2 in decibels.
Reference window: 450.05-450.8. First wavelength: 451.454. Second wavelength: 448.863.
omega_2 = 1.3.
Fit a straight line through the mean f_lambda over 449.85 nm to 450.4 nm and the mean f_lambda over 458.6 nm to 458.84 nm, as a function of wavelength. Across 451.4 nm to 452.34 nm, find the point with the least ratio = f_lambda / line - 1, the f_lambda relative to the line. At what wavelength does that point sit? 451.454 nm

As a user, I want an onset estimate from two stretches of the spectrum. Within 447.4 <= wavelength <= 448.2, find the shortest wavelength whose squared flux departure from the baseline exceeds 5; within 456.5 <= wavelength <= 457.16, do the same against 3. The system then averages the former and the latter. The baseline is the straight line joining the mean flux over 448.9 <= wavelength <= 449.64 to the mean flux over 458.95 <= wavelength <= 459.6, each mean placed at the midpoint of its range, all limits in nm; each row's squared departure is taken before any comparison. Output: 452.05 nm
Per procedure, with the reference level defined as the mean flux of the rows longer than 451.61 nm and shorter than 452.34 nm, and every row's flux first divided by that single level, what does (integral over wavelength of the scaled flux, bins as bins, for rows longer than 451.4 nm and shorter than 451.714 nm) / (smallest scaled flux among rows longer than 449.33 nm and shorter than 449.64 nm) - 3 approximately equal -2.60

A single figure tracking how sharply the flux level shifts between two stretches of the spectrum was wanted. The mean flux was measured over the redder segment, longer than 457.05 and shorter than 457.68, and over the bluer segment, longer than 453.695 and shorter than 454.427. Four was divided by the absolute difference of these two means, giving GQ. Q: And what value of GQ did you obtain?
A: 5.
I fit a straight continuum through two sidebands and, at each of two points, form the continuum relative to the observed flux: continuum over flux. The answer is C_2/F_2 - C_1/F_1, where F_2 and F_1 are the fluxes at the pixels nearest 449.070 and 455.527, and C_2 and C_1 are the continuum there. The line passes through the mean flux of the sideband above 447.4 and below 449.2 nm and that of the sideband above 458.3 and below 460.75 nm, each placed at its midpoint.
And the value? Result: -0.09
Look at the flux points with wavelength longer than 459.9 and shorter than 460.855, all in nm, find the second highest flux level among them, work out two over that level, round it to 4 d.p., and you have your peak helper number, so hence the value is 0.0512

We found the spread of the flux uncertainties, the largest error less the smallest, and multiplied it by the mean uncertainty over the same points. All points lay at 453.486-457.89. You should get 0.26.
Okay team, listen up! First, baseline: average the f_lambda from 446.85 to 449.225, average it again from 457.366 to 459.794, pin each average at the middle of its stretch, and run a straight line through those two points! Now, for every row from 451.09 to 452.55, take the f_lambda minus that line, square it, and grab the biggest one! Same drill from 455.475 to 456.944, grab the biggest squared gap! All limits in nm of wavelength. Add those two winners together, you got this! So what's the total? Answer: 37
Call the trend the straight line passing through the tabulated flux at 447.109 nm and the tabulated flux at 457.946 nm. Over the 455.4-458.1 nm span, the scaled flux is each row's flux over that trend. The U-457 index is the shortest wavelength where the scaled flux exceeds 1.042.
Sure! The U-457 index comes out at 455.737 nm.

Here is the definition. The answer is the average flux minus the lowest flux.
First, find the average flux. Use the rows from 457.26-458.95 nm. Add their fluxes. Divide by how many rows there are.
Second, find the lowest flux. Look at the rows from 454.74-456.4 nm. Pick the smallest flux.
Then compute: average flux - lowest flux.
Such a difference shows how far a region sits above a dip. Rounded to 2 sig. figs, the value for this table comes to 6.1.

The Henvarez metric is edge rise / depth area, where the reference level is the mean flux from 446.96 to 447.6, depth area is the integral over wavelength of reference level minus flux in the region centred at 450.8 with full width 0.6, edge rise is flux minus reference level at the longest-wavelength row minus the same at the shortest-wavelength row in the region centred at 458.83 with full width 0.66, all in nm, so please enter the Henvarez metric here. -2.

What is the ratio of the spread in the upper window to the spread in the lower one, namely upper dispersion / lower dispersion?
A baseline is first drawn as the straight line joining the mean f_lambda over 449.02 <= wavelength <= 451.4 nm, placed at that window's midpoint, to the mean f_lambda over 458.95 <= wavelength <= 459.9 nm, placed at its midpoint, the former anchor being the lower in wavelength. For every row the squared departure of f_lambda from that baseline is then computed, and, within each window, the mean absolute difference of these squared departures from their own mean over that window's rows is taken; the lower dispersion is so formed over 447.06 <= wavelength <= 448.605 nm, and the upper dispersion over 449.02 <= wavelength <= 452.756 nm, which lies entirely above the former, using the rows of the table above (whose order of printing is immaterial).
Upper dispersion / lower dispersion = 1.1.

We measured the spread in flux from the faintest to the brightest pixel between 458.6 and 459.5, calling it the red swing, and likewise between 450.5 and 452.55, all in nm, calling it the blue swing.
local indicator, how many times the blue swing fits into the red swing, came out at 0.81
